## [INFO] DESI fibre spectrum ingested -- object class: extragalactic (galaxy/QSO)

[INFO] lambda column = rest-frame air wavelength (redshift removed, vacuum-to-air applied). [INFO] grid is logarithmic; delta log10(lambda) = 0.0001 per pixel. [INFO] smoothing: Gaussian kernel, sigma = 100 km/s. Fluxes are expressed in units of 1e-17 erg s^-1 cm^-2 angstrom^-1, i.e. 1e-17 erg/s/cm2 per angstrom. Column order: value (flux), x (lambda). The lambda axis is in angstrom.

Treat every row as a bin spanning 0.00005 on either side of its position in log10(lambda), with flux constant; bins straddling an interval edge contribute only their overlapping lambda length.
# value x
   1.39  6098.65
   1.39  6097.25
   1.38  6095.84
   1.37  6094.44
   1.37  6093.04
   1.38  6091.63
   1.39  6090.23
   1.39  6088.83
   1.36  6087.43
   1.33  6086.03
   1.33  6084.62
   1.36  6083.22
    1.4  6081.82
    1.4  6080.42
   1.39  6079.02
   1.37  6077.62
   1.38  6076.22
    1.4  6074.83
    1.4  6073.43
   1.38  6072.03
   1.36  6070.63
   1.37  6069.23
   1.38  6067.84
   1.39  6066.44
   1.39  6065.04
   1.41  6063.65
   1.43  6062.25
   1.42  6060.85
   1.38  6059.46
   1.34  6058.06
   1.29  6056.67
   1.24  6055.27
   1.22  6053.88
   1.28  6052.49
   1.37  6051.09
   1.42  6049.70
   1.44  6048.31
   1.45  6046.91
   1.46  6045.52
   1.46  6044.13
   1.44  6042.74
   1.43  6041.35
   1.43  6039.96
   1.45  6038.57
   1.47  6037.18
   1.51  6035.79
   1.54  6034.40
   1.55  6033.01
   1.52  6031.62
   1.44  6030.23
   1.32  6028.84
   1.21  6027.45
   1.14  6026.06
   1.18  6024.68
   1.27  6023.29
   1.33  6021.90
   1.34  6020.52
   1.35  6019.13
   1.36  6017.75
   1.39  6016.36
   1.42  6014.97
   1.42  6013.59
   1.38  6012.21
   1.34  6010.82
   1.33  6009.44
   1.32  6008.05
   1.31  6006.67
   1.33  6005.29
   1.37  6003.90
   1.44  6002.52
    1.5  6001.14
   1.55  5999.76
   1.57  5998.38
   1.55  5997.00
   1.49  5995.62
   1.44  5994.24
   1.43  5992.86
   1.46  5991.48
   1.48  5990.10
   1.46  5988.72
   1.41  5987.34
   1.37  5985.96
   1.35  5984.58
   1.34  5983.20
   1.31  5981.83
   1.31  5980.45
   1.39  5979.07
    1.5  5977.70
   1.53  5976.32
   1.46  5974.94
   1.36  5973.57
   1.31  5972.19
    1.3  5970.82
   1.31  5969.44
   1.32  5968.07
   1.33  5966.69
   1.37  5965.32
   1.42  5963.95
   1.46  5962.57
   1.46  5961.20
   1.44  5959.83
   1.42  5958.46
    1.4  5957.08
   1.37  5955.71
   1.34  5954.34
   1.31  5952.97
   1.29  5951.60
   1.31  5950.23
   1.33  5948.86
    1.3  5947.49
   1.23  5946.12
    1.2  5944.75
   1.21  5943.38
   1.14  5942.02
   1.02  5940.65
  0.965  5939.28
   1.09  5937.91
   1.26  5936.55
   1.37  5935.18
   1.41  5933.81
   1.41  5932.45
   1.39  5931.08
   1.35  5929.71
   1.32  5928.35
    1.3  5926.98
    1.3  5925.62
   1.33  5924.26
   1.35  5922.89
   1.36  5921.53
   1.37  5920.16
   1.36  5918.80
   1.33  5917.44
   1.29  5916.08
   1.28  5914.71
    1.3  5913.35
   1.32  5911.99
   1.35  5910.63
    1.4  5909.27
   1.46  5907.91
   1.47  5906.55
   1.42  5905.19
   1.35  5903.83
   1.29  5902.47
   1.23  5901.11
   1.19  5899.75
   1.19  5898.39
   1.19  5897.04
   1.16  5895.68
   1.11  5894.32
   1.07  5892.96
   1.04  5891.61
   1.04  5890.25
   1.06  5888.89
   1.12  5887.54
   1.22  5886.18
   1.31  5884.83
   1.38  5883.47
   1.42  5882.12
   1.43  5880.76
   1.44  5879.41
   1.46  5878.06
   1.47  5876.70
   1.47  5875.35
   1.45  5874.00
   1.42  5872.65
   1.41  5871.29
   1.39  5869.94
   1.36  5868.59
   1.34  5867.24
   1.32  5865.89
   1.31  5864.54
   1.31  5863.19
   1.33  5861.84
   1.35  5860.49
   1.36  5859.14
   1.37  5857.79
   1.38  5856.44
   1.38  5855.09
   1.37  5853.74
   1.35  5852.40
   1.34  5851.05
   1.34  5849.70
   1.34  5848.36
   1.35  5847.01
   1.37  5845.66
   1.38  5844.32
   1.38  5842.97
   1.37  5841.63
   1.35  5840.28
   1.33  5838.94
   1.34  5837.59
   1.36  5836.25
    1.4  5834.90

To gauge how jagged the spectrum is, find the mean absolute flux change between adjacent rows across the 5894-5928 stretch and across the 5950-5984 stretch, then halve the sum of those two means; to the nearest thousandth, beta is 0.032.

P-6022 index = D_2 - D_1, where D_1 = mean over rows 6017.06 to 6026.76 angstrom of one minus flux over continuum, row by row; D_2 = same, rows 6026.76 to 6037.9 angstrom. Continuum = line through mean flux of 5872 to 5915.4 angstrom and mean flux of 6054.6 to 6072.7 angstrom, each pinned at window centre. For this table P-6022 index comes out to -0.12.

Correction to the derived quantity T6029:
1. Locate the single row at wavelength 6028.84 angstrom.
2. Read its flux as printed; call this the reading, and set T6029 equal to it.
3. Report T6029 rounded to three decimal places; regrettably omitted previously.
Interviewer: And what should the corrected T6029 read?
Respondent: 1.320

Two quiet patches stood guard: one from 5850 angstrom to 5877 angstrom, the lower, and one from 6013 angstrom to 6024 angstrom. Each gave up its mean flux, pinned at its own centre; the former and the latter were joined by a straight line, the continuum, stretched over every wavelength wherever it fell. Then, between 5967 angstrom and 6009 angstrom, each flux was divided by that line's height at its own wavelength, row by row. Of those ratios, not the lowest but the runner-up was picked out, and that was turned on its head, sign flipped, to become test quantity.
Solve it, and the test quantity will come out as -0.96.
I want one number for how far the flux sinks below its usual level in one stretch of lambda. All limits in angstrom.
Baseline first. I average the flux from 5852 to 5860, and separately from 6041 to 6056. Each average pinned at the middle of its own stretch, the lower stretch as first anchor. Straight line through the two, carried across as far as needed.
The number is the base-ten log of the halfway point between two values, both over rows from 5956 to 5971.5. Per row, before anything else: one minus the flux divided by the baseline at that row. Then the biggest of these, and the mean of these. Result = -1.6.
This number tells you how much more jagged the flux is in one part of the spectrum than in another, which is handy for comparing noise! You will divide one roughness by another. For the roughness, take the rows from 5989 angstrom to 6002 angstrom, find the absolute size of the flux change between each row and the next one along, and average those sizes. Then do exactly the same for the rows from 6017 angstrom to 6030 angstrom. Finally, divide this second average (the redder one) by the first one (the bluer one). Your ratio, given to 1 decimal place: 1.5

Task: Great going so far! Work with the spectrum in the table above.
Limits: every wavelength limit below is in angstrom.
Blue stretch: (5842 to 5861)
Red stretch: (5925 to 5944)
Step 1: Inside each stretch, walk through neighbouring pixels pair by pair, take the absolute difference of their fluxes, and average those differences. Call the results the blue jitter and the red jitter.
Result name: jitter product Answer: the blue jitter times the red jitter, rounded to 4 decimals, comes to 0.0005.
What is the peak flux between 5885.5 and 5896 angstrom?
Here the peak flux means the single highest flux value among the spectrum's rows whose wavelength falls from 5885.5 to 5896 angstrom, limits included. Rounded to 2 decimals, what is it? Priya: 1.22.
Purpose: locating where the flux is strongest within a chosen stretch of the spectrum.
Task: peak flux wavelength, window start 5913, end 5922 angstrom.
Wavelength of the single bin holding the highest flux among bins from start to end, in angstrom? 5920.16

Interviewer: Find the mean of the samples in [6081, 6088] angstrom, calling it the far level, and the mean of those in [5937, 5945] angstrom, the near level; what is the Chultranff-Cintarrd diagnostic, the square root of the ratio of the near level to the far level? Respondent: 0.90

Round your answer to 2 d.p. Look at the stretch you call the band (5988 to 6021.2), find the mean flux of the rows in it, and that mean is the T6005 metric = 1.42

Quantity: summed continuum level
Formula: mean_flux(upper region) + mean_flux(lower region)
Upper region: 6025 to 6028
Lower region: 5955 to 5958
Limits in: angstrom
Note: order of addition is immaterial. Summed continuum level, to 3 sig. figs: 2.56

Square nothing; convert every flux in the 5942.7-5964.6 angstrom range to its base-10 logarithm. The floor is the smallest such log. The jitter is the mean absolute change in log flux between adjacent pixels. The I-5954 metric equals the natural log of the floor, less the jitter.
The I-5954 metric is -2.5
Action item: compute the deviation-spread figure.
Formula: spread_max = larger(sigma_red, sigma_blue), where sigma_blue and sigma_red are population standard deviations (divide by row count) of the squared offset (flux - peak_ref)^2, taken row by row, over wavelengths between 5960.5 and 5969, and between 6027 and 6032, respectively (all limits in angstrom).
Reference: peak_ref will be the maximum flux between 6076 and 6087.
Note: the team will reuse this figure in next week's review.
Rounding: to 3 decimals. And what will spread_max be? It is 0.013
